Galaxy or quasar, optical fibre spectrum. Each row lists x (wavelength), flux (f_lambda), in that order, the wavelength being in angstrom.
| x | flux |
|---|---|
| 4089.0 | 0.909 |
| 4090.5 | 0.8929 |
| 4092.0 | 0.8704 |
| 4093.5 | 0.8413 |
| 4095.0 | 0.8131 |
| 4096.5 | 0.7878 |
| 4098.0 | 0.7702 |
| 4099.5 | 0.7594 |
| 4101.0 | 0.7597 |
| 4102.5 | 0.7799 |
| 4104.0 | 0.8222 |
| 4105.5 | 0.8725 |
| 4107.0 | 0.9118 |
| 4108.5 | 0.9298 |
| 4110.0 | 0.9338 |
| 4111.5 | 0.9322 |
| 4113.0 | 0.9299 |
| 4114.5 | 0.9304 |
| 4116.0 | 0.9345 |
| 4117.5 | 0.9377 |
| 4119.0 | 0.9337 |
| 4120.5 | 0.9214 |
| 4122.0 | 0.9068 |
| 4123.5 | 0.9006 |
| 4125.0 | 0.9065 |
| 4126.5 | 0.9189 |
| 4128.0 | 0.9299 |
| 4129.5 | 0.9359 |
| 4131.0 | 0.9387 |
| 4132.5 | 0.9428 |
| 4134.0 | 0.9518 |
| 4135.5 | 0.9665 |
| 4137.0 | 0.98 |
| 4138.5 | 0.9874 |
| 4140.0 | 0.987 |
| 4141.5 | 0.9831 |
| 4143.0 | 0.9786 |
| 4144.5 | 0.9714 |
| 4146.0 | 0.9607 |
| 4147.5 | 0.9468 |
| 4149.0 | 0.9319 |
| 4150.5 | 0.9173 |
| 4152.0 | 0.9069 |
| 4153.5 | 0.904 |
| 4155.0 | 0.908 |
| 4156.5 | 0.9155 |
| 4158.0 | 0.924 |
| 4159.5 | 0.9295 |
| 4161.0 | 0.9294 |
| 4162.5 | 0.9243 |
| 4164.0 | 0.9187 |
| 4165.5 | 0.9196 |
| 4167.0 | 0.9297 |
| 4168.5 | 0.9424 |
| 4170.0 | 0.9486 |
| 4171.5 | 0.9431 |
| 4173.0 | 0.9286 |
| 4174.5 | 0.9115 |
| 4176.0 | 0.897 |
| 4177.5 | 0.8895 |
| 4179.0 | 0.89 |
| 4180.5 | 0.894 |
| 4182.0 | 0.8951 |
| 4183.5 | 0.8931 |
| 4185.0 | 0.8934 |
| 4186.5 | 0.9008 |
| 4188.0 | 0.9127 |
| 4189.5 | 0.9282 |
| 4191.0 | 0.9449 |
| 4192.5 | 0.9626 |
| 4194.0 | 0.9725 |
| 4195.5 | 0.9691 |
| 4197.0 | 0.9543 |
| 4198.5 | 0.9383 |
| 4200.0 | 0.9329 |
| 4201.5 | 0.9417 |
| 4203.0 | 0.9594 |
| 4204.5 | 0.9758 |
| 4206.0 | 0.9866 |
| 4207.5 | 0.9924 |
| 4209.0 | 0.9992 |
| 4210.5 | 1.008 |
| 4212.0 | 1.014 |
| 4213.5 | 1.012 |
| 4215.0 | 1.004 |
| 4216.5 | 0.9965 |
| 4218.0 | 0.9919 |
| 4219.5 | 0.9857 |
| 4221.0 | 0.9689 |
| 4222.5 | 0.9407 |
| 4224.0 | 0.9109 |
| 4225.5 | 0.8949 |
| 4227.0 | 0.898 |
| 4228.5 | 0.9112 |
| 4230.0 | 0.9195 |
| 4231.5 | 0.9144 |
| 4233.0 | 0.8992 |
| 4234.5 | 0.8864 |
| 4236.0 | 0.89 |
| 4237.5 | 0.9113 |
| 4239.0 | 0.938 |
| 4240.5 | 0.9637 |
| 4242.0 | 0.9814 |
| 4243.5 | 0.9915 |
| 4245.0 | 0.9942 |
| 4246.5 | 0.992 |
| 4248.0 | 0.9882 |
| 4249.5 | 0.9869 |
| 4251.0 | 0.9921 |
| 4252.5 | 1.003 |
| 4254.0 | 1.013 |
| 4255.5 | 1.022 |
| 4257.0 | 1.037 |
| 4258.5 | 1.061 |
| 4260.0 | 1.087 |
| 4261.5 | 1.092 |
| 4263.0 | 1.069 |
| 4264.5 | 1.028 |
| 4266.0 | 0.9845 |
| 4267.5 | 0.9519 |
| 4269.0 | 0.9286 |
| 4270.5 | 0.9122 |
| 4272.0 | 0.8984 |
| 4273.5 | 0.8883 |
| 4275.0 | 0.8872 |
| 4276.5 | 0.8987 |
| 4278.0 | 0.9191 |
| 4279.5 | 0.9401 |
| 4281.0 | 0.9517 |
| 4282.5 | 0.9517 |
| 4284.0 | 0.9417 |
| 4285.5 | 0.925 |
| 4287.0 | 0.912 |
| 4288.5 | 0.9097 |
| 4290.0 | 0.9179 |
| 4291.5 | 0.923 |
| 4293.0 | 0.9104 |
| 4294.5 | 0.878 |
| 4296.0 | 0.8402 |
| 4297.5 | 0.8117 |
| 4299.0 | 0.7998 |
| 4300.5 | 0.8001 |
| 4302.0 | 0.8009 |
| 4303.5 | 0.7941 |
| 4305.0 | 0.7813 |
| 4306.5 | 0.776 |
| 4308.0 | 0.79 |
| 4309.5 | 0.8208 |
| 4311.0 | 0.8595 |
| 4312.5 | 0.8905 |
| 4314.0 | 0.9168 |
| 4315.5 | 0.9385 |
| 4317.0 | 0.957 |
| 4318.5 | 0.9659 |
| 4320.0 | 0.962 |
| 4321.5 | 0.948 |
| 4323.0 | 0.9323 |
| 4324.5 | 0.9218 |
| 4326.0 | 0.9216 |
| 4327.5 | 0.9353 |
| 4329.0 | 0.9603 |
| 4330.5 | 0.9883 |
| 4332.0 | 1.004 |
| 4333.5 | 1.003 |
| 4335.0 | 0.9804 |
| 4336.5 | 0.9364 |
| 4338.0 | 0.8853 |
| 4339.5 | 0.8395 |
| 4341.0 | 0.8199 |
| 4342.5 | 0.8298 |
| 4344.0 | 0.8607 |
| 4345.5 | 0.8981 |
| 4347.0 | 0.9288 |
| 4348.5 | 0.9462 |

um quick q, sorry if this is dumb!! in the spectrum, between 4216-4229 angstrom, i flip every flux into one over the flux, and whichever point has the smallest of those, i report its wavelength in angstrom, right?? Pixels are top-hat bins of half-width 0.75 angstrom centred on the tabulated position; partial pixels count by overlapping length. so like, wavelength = 4216.5 angstrom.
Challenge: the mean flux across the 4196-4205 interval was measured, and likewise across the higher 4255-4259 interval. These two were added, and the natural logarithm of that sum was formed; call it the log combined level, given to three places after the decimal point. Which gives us 0.688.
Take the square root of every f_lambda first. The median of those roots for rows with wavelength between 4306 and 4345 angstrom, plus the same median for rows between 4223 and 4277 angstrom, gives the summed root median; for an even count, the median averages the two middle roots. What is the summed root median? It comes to 1.94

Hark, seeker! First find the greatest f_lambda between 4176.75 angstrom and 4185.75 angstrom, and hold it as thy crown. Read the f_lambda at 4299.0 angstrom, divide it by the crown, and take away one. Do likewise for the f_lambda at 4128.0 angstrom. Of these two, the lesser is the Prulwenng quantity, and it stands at -0.11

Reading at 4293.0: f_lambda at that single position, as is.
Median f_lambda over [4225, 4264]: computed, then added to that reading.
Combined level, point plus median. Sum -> 1.90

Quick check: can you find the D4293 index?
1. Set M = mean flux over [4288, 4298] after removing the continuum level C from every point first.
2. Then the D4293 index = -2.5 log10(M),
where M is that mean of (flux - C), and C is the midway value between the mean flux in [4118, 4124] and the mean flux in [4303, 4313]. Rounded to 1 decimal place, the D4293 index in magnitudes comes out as 4.3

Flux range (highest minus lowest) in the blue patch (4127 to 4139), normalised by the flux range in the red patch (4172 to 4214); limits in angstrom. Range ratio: 0.5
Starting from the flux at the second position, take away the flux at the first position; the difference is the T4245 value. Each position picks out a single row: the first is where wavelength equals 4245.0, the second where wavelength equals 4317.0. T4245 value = -0.04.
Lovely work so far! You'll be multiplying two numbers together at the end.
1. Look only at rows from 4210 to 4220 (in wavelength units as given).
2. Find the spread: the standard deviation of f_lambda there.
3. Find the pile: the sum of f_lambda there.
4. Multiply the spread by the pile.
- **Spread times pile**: 0.1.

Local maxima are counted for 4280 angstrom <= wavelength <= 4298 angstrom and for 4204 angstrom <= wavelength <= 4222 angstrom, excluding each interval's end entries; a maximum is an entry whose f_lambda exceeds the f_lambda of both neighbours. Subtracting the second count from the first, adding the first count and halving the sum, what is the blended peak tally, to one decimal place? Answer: 0.5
